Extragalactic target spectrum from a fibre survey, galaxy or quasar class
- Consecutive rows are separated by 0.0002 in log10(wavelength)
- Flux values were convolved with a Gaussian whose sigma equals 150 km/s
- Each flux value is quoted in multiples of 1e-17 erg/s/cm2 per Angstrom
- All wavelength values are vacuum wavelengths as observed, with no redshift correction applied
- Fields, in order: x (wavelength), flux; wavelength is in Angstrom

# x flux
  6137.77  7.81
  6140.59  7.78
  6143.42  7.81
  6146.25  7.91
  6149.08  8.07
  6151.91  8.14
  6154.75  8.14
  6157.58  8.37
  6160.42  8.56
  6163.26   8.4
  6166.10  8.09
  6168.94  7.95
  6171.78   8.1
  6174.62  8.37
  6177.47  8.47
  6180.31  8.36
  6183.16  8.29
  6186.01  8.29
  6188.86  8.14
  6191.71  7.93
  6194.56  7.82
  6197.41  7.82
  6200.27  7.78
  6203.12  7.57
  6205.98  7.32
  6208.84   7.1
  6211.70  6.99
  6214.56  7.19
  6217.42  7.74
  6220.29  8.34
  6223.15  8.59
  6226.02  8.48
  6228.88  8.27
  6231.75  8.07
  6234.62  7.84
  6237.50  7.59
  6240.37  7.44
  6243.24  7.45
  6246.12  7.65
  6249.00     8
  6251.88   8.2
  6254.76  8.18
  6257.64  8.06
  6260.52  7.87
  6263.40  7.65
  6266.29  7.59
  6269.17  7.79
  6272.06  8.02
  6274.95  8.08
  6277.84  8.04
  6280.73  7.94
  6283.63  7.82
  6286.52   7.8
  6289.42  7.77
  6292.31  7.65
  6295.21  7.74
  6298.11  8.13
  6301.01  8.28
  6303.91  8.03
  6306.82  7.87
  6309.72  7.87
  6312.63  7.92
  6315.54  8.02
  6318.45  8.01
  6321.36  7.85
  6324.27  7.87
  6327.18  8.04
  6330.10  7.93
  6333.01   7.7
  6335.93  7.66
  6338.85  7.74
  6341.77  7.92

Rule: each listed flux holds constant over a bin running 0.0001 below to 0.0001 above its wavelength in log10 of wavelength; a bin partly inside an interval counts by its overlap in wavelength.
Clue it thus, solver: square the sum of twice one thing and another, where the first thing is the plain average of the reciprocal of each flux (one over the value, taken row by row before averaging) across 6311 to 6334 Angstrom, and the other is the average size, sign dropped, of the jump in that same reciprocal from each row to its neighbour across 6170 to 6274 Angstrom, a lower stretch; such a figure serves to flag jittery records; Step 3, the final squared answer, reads 0.0653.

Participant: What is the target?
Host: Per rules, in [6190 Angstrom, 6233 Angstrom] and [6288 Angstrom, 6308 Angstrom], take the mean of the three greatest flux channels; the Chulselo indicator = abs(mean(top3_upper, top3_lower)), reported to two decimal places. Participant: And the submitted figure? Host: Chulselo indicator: 8.31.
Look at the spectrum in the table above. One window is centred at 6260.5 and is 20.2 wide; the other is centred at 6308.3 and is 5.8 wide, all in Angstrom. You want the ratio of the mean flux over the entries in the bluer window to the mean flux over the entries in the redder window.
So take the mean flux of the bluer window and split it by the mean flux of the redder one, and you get 1.005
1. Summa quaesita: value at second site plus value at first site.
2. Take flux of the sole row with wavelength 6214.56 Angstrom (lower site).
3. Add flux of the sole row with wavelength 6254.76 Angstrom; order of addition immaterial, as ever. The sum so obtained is 15.4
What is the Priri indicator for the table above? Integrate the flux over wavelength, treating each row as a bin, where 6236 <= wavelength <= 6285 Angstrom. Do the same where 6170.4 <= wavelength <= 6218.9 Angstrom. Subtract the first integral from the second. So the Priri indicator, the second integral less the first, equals -4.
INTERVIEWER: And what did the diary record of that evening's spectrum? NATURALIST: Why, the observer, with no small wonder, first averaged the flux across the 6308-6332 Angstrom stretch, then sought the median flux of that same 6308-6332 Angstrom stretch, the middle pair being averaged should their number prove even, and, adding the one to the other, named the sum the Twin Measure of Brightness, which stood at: 15.9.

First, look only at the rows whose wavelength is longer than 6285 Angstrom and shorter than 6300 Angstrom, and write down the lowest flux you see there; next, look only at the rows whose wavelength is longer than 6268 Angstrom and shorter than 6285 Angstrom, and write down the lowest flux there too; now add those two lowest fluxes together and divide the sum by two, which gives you 7.72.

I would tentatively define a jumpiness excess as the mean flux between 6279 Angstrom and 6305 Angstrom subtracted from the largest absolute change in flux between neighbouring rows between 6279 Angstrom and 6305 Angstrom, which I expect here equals -7.52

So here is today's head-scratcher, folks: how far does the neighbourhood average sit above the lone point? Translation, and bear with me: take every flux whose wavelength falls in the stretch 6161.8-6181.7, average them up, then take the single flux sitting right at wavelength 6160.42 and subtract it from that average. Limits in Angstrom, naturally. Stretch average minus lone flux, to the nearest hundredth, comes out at -0.31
